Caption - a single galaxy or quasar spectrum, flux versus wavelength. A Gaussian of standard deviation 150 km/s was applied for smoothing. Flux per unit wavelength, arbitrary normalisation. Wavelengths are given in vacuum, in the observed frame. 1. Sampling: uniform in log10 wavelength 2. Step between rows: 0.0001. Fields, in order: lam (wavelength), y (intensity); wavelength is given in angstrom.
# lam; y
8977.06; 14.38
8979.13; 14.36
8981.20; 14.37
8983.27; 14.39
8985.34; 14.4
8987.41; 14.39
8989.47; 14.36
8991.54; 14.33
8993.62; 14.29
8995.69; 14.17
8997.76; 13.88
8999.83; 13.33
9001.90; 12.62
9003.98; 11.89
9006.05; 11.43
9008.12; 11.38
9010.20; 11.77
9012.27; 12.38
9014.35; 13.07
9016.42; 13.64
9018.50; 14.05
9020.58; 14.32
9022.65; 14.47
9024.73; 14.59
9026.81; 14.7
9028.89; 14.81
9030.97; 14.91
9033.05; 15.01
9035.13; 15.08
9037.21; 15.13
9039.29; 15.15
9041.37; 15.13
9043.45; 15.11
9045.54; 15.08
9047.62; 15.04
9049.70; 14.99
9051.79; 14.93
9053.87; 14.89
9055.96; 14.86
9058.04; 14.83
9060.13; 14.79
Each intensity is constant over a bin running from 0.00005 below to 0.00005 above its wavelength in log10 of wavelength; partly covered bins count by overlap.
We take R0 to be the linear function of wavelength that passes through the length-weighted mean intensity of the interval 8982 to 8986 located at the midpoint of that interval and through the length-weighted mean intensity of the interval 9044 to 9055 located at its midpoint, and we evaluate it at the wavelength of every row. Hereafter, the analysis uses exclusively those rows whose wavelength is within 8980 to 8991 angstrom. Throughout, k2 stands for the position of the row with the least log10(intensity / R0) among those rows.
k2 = 8989.47 angstrom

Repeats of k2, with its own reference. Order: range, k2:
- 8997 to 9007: 9006.05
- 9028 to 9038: 9028.89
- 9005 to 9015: 9008.12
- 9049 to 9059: 9058.04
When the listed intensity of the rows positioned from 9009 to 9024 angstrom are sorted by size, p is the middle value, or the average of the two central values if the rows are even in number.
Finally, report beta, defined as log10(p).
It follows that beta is 1.135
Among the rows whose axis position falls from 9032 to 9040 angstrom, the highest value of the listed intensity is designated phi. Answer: 15.15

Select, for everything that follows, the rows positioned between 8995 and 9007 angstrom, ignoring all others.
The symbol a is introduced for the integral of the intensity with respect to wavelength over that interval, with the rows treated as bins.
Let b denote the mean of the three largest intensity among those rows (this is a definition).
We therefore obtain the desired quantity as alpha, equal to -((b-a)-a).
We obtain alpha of 295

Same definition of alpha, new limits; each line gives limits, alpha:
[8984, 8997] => 358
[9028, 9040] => 345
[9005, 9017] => 281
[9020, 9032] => 337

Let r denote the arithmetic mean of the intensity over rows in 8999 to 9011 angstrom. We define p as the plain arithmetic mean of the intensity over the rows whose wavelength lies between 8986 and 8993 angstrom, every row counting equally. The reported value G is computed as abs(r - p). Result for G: 2.3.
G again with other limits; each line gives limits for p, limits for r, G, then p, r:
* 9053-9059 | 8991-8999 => 0.7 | 14.9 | 14.2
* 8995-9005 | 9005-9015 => 1.2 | 13.2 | 12.0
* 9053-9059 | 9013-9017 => 1.5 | 14.9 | 13.4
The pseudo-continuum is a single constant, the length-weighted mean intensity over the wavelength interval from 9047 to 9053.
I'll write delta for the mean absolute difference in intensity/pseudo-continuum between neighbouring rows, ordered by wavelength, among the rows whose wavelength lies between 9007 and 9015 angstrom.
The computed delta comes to 0.038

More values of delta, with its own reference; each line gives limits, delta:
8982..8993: 0.001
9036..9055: 0.002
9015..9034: 0.011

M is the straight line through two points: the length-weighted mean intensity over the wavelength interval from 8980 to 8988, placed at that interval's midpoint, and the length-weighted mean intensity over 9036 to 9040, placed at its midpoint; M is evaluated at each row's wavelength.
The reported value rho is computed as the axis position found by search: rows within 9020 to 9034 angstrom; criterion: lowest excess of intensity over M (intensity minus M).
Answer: 9020.58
